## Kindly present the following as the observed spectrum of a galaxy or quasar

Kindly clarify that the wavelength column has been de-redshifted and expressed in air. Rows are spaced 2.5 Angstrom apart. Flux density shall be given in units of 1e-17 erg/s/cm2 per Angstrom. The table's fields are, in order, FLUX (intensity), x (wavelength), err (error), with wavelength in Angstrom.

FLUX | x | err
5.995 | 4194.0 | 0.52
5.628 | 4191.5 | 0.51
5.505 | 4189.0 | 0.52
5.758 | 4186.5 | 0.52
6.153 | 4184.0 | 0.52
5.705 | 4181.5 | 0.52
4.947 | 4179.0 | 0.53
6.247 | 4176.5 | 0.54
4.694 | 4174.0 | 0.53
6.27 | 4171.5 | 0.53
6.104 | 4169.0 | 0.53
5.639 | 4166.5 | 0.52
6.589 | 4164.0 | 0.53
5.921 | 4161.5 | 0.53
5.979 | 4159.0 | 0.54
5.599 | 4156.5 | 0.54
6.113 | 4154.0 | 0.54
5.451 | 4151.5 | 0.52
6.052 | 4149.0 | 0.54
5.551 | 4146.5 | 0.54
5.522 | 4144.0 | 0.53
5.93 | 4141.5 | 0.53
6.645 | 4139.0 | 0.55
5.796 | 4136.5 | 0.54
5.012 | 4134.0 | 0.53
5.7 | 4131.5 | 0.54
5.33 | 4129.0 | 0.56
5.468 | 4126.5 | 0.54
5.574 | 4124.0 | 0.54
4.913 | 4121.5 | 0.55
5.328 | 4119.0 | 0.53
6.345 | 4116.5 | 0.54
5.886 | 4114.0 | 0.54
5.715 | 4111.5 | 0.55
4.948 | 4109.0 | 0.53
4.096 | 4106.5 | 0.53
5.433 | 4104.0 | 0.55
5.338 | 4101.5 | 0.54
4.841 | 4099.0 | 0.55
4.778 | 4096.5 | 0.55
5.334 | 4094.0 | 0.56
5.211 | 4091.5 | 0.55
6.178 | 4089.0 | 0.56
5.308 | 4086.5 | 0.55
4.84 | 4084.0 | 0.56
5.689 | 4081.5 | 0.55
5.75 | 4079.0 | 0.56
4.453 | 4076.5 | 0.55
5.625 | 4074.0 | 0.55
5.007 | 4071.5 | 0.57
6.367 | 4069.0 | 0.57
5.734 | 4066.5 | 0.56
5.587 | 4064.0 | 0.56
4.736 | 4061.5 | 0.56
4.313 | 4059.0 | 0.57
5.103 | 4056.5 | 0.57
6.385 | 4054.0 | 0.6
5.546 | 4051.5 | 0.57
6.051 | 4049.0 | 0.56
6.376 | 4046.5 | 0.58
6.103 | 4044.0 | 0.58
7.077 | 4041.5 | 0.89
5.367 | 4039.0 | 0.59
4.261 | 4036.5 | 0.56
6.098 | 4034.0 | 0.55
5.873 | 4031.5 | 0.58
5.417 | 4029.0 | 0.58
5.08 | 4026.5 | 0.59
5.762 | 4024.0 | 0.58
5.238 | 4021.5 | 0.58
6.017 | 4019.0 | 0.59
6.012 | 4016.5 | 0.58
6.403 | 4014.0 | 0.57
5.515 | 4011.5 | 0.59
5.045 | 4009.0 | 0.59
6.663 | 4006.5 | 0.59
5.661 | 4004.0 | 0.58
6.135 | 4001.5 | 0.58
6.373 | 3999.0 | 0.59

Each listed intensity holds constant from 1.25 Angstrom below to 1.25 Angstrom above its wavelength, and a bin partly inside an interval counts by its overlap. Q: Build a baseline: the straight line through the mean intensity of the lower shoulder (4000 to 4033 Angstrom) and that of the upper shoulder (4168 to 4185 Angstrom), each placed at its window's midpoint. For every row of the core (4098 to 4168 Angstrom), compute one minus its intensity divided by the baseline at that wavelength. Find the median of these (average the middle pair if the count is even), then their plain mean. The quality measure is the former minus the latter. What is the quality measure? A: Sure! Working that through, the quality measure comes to 0.00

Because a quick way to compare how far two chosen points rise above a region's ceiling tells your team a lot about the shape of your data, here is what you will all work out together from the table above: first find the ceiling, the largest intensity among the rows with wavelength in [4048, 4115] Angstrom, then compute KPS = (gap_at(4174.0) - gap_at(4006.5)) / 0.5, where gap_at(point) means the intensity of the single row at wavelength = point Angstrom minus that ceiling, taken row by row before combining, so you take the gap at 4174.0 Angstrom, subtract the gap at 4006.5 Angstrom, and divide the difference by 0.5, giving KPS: -3.9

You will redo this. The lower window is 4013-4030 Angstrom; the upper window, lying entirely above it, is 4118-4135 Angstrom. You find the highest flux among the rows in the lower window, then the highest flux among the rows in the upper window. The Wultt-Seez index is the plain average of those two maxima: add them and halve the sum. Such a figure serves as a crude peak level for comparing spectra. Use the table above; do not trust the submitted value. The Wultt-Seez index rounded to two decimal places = 6.05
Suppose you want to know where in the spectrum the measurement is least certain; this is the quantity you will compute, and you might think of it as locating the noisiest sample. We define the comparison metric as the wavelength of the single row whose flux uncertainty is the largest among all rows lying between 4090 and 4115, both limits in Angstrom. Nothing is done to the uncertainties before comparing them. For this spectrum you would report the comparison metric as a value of 4094.0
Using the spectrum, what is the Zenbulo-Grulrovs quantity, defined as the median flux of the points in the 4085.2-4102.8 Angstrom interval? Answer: 5.31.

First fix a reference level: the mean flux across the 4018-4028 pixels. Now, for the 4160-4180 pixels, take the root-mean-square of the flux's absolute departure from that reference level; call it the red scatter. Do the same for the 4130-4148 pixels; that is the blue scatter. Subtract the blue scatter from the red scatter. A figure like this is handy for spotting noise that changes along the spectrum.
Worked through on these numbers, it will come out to 0.18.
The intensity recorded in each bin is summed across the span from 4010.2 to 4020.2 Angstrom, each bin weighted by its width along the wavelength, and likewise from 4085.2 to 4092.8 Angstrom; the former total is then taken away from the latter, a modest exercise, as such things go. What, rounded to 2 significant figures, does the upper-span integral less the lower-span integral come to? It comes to -18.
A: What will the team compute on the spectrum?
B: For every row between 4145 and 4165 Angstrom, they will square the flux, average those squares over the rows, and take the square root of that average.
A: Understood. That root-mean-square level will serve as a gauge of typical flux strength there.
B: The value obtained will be 5.92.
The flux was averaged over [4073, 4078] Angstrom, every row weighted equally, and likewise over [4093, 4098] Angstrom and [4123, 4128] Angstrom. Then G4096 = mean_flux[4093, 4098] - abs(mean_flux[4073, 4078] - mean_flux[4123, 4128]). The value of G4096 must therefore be 4.6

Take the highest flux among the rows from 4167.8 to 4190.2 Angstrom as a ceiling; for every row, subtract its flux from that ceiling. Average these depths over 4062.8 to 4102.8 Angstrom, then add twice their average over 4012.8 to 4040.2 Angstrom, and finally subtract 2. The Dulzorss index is 0.25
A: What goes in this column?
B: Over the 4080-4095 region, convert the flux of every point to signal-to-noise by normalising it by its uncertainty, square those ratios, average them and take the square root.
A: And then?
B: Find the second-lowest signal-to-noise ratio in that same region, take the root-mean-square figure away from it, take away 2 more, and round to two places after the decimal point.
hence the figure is -2.33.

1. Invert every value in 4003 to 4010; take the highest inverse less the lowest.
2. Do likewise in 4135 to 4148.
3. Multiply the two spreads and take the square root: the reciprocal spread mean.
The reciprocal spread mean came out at 0.038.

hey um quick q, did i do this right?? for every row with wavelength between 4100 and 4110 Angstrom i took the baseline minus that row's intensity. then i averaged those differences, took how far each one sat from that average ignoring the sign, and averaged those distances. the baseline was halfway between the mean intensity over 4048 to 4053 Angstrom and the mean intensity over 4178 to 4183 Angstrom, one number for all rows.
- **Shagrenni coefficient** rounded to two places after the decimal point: 0.43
